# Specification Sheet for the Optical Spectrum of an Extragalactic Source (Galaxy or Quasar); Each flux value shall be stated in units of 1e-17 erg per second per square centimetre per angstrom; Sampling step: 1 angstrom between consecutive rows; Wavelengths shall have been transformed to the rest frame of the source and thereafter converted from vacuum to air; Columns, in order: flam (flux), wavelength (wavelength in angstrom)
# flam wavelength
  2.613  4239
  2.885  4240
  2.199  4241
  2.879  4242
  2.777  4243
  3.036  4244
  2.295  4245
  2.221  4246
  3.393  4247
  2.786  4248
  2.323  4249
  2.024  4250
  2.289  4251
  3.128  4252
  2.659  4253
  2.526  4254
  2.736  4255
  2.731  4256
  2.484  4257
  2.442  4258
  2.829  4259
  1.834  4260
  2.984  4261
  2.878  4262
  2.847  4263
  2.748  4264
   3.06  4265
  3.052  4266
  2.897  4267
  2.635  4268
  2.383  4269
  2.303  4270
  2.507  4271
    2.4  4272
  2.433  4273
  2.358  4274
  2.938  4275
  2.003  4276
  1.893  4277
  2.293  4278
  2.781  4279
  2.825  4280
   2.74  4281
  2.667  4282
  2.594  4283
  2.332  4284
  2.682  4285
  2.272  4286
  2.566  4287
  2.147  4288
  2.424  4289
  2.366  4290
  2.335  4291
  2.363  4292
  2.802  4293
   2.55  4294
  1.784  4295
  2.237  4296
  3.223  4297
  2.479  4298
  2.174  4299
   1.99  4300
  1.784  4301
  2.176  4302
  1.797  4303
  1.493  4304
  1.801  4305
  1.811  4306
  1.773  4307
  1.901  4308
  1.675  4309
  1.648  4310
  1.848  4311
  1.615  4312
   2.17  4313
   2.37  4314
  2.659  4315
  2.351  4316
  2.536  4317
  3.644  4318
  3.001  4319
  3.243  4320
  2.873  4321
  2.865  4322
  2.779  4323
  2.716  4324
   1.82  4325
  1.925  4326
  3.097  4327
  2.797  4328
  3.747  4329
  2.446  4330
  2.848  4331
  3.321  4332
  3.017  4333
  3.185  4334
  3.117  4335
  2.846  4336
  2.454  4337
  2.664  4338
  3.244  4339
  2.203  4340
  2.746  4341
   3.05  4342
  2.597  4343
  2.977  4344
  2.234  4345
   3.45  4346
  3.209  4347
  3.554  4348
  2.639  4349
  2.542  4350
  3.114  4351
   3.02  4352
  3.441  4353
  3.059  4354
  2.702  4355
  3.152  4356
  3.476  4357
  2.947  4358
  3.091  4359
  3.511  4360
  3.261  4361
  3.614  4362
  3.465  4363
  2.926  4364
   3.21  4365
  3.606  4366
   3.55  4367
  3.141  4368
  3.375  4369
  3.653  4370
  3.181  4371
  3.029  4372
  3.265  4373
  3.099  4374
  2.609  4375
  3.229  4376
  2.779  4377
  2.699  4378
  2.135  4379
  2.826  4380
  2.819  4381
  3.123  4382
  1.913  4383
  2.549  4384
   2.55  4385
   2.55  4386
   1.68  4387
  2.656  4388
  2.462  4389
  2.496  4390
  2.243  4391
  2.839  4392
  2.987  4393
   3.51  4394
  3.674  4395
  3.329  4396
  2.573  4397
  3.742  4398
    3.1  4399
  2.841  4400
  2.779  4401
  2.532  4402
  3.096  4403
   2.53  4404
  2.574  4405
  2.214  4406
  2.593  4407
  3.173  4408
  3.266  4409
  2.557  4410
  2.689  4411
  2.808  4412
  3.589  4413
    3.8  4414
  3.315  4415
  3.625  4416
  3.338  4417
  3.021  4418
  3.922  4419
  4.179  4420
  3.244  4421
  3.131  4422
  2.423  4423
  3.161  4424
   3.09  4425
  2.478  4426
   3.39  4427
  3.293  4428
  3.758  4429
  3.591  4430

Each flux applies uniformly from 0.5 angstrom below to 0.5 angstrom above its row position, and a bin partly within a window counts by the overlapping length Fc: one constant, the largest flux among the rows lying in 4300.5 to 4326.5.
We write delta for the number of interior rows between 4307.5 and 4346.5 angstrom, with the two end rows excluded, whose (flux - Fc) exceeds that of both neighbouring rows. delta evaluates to 11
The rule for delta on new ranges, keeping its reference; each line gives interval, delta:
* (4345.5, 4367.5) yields 7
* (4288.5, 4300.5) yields 2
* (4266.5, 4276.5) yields 3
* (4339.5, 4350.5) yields 4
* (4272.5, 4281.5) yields 2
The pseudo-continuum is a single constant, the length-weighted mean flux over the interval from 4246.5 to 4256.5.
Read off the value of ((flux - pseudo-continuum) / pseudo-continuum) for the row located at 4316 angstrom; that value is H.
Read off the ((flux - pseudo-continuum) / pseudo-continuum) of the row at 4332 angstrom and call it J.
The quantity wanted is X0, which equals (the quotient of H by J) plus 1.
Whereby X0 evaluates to 0.5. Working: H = -0.12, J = 0.25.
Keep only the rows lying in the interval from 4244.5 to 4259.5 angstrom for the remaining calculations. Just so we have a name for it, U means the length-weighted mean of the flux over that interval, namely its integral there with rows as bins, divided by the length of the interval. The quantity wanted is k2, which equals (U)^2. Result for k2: 6.7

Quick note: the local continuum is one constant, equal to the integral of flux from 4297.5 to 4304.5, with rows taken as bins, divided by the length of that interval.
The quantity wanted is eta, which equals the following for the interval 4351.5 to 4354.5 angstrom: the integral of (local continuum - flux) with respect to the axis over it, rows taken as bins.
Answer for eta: -3.57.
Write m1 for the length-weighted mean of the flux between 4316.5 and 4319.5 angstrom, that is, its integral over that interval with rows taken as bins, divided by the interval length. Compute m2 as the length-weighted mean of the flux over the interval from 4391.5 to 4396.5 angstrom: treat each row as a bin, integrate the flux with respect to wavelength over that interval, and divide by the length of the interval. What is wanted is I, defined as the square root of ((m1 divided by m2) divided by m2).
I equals 0.535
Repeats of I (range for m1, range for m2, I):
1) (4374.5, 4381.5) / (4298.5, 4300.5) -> 0.793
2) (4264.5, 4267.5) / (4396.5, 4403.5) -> 0.587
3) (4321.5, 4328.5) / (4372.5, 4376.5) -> 0.526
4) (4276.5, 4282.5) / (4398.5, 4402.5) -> 0.566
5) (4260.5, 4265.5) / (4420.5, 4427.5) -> 0.570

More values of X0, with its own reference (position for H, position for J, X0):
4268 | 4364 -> 0.9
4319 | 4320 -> 1.6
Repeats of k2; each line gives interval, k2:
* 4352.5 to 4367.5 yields 10.7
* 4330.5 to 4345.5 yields 8.0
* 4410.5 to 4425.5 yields 10.8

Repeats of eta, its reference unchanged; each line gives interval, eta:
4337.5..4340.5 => -2.16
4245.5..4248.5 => -2.45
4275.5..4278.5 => -0.23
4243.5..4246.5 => -1.60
